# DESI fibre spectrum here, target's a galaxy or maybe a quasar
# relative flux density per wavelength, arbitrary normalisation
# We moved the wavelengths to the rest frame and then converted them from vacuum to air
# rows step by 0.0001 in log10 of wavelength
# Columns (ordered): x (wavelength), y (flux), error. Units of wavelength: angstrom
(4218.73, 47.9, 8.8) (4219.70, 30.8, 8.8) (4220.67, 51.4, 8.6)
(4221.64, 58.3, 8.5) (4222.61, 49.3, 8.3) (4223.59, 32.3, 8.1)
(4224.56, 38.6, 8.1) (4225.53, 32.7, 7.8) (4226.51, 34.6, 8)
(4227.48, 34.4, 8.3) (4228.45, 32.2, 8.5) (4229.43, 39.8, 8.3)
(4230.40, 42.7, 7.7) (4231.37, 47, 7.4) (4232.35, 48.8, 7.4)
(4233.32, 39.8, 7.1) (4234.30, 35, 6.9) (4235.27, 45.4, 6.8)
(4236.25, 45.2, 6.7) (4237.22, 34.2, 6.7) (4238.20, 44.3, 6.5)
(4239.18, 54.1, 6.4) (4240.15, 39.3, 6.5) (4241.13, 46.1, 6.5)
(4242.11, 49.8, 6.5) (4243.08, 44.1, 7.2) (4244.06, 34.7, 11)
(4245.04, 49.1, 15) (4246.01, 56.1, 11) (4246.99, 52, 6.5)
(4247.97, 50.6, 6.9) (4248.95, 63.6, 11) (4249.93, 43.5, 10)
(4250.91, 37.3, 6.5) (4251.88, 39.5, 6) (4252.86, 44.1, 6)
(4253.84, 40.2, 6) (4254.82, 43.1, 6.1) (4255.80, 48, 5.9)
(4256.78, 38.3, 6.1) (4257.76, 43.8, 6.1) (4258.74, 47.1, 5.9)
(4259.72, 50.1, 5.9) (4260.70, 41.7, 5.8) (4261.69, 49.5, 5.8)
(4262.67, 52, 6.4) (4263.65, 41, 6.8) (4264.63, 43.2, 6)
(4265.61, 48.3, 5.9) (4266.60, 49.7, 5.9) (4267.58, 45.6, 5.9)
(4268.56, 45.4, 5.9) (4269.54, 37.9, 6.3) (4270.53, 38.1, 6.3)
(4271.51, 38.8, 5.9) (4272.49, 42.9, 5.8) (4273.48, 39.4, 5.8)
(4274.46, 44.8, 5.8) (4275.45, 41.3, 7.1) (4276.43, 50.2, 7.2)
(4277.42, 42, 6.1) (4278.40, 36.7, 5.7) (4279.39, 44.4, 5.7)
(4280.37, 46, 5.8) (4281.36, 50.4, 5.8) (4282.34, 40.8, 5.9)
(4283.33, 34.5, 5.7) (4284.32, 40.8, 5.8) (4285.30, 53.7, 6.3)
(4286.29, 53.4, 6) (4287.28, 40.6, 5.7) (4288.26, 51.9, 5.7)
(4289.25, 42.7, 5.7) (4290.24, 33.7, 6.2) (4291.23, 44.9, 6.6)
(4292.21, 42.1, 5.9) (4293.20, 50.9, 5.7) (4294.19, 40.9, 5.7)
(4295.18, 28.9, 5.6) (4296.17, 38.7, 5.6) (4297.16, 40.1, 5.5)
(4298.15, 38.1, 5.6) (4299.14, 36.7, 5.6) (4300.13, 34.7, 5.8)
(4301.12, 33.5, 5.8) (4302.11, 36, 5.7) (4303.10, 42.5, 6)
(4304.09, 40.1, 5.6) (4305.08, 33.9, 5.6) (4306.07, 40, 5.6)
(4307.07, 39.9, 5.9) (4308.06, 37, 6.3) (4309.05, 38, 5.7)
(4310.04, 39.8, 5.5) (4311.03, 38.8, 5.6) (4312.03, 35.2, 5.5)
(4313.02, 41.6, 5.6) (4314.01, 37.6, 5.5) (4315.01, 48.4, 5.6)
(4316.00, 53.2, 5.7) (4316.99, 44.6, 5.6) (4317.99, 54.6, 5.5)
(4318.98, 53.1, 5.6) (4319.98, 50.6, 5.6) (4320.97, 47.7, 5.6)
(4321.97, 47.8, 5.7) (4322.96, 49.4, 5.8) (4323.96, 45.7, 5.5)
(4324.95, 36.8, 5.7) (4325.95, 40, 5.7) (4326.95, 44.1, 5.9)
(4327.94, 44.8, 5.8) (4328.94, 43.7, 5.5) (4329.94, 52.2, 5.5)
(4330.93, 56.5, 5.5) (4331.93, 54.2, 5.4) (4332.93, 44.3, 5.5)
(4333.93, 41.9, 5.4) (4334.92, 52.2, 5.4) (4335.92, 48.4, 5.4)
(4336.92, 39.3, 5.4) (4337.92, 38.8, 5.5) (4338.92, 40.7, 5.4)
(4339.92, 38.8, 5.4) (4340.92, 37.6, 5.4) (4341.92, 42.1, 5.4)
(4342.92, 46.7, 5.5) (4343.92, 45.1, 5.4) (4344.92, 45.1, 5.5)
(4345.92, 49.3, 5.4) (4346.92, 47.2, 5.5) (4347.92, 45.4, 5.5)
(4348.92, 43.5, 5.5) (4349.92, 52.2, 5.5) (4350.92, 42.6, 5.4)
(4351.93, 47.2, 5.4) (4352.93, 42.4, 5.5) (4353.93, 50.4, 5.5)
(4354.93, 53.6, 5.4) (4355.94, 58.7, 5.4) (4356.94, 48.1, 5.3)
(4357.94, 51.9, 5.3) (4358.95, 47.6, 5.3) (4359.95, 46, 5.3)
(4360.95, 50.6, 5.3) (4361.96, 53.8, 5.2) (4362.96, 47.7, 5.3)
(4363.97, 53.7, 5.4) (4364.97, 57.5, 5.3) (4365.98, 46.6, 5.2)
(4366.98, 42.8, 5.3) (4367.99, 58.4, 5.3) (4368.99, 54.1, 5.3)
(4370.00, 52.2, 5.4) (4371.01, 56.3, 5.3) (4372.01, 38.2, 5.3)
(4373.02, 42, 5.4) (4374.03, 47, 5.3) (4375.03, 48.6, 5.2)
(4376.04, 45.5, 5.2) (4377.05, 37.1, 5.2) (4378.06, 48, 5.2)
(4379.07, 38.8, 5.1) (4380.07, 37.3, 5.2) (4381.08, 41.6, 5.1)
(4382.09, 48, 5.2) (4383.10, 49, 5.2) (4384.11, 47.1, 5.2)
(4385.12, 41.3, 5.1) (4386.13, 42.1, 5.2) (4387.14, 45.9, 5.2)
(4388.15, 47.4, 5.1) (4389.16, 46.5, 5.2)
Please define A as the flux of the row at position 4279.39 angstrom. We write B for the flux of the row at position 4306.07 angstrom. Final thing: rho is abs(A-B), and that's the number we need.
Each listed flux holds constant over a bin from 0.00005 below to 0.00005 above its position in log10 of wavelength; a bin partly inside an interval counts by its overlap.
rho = 4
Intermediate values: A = 44.4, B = 40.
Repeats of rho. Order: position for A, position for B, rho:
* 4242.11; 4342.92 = 3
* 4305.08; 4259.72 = 16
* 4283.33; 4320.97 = 13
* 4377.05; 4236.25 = 8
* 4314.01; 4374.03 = 9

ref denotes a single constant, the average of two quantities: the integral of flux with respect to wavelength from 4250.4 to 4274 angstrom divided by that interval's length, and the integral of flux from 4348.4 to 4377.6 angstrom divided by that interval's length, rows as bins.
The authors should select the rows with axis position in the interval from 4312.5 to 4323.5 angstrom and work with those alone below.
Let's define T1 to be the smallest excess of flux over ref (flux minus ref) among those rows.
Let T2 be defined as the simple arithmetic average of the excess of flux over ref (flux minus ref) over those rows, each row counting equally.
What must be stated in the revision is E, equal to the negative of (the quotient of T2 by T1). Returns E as 0.22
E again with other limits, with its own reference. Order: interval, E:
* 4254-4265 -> -0.12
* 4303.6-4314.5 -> -0.64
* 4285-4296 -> -0.13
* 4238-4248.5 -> 0.10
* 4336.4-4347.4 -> -0.40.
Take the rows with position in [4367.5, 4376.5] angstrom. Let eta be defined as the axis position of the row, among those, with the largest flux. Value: 4367.99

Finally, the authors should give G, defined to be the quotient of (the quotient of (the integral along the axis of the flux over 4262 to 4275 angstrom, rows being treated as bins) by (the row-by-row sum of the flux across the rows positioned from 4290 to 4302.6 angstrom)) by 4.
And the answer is 0.284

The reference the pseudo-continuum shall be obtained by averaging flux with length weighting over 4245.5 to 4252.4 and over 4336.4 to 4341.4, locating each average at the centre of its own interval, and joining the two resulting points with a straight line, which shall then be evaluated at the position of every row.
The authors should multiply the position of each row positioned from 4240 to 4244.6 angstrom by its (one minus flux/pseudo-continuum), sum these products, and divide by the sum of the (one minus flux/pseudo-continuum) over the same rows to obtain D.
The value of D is 4242.4 angstrom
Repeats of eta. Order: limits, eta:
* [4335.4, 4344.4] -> 4335.92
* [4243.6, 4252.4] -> 4248.95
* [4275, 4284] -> 4281.36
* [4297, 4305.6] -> 4303.10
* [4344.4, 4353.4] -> 4349.92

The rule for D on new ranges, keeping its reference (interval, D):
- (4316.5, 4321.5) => 4319.1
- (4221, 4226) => 4224.8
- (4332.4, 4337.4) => 4334.8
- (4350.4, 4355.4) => 4353.5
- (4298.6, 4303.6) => 4300.7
